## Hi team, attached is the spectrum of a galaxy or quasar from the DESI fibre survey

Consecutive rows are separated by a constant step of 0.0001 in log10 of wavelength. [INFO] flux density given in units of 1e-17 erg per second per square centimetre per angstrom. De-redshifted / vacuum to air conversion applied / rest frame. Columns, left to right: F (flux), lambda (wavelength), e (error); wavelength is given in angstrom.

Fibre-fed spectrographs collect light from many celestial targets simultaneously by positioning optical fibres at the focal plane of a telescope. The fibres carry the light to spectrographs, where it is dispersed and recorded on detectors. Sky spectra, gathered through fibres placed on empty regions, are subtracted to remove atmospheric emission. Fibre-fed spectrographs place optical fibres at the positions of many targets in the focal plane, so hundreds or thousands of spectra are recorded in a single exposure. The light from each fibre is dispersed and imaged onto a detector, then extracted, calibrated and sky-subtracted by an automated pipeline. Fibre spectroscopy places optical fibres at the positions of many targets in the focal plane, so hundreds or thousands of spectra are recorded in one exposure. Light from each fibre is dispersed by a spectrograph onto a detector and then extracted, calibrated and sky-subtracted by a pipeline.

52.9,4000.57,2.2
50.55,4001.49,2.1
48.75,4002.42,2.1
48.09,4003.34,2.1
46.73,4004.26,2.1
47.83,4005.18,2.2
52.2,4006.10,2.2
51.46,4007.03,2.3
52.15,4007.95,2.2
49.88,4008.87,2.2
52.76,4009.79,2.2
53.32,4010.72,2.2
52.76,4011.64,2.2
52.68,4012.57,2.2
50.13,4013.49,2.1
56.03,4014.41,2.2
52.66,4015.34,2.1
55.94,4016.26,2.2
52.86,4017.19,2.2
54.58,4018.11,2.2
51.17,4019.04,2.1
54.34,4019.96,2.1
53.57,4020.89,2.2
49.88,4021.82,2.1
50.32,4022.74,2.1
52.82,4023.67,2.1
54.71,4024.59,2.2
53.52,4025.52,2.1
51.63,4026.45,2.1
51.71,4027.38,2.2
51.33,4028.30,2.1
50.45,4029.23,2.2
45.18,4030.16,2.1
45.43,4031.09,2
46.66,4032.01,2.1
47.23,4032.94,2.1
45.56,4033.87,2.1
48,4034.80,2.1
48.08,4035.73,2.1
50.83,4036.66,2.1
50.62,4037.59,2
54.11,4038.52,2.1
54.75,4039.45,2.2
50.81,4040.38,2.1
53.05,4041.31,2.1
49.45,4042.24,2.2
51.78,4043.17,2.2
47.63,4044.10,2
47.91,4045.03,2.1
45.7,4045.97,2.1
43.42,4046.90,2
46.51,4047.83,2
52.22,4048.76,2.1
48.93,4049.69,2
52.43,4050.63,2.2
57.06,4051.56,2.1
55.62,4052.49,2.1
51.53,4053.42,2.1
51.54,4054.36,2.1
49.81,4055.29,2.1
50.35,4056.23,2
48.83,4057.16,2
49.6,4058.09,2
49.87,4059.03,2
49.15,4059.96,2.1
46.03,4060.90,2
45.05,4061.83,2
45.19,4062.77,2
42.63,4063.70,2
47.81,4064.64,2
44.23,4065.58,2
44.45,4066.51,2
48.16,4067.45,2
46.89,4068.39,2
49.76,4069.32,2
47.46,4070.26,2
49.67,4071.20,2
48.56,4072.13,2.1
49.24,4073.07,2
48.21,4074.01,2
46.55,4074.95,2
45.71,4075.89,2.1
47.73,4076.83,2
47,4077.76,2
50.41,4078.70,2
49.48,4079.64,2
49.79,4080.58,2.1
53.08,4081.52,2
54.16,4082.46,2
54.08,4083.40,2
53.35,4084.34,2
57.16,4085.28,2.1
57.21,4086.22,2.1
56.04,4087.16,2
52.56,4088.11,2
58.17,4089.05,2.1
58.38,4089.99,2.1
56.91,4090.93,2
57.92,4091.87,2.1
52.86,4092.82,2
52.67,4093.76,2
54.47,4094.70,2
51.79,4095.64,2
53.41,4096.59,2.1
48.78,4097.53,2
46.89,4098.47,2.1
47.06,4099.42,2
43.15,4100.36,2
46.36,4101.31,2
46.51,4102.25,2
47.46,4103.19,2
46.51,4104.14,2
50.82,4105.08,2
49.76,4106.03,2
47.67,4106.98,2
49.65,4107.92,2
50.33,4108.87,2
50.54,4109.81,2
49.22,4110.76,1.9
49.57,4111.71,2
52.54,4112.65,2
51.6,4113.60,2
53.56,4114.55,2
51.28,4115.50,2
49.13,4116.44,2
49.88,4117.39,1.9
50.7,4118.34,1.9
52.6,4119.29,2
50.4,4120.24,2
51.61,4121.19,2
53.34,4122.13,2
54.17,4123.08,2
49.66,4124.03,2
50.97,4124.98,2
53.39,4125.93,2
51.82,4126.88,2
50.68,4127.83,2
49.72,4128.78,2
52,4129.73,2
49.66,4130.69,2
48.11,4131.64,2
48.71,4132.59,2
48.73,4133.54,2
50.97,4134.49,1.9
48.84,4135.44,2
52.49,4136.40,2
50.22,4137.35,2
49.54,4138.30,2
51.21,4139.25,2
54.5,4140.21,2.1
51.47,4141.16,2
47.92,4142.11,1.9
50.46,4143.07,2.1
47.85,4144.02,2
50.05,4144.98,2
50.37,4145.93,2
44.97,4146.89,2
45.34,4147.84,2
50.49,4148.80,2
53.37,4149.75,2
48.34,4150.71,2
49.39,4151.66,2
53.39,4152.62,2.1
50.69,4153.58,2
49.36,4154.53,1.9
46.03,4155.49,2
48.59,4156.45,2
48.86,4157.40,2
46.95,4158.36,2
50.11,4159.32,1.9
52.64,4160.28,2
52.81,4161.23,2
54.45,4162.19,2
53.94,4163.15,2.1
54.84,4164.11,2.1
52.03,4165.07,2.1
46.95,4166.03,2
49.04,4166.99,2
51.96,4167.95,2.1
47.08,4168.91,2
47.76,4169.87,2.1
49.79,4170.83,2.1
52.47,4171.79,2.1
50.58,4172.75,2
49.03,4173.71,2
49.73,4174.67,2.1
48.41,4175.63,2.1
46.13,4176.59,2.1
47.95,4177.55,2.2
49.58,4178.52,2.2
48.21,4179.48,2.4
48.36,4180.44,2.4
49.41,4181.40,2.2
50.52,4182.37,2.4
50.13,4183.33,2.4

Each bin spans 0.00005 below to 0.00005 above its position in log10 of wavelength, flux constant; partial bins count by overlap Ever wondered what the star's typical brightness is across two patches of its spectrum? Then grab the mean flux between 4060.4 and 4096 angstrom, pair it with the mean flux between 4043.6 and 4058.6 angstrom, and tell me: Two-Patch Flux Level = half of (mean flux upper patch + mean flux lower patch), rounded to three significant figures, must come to 50.2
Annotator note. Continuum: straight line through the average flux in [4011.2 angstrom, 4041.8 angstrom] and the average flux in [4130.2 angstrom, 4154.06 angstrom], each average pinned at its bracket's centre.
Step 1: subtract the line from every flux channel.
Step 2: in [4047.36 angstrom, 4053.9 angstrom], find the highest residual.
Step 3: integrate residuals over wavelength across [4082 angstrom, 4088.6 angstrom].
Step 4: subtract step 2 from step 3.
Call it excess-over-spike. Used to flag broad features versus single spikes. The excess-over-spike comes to 23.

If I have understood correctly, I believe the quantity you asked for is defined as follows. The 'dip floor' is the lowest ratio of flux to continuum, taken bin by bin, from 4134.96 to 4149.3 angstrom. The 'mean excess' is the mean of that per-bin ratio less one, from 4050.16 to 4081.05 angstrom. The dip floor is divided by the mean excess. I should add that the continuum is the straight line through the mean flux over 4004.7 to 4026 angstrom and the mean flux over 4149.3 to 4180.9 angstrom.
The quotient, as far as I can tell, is -15.4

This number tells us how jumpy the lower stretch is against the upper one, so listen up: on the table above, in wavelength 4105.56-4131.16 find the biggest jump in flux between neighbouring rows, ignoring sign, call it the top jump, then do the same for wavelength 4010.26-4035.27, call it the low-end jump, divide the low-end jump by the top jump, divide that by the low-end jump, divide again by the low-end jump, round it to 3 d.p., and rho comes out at 0.038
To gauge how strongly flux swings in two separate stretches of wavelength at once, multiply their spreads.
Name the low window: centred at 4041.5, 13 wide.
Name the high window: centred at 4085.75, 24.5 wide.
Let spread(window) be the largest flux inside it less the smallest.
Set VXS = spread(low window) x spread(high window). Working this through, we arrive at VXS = 144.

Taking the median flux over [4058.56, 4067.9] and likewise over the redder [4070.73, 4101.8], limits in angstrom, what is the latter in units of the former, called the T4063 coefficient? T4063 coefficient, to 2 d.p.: 1.14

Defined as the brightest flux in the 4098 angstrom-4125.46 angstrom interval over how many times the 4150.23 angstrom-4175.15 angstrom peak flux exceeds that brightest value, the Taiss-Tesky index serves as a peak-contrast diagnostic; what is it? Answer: 53.5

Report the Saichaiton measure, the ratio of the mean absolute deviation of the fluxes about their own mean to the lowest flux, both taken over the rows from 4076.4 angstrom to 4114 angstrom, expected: 0.073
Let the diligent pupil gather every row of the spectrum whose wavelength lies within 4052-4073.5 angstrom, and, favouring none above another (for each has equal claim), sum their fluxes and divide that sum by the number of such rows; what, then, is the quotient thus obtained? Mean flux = 48.3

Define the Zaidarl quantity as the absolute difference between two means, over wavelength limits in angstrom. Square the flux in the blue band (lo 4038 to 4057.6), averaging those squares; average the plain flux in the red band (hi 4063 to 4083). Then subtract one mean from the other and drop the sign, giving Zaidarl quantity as 2527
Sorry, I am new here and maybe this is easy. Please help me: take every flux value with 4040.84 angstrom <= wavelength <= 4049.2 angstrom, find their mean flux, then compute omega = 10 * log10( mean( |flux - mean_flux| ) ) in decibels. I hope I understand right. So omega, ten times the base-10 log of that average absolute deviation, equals 4.3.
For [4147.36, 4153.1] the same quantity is 3.7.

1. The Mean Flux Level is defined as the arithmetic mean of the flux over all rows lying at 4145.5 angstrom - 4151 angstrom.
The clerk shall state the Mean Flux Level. 48.8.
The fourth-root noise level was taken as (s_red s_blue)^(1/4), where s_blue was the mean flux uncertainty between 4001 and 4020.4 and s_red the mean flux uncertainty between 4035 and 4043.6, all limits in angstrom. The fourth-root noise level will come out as 1.46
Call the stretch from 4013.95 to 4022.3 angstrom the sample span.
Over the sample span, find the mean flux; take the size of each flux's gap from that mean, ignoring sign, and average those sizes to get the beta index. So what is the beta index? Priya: 1.60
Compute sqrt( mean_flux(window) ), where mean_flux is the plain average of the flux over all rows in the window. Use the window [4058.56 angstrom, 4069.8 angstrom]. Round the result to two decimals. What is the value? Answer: 6.83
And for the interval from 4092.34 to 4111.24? 7.02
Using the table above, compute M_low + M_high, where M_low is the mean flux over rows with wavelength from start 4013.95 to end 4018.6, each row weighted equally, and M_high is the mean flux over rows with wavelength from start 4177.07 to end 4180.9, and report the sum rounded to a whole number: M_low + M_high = 103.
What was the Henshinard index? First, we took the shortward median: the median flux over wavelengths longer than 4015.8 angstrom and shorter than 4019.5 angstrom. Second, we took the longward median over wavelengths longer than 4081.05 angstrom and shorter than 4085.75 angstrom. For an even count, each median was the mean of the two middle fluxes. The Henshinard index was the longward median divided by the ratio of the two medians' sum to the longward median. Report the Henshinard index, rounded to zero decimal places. 27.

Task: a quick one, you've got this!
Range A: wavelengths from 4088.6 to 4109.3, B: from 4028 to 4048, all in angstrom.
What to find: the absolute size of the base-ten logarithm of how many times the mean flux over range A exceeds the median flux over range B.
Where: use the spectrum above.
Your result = 0.024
